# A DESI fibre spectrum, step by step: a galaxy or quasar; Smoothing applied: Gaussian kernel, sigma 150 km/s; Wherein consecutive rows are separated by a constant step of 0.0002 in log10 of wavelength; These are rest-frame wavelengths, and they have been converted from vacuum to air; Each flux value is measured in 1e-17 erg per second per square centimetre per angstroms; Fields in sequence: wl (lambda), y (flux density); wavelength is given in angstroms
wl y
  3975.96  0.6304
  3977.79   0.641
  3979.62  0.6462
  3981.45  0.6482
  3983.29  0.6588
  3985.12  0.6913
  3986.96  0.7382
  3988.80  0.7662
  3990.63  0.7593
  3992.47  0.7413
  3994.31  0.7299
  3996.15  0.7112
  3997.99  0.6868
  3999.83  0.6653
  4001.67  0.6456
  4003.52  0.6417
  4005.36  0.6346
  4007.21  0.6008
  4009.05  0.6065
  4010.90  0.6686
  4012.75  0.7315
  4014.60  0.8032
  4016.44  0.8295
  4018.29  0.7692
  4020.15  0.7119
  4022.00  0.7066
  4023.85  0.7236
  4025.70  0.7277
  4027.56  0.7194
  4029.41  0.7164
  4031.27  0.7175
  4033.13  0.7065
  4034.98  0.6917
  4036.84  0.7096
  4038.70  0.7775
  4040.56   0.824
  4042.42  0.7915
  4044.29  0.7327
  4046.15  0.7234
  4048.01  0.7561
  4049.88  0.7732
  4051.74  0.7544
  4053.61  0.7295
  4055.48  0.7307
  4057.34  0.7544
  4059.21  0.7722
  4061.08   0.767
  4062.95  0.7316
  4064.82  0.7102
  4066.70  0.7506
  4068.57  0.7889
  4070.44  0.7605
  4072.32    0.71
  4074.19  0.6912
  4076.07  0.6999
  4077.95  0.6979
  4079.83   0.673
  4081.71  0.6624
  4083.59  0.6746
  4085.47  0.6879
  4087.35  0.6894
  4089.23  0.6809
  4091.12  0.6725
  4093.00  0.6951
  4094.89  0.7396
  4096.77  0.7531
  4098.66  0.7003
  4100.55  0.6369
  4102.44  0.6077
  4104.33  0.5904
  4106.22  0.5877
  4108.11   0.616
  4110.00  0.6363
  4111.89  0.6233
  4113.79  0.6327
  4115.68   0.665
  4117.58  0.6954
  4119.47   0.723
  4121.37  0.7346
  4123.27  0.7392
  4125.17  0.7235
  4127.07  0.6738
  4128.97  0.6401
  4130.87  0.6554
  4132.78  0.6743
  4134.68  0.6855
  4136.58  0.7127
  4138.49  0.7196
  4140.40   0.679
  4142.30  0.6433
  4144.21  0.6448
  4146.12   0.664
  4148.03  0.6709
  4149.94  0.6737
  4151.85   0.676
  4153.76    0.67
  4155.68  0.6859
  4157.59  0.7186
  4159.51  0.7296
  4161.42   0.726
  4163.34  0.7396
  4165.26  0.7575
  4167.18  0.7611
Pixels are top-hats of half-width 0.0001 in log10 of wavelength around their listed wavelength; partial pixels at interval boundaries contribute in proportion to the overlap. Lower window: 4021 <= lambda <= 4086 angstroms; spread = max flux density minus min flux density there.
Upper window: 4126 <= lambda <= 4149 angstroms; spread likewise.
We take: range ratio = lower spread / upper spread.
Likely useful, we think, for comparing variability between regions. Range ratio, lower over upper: 2.0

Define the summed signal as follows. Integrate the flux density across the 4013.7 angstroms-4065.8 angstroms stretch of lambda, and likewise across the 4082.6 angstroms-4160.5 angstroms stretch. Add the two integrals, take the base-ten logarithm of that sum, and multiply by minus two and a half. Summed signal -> -4.9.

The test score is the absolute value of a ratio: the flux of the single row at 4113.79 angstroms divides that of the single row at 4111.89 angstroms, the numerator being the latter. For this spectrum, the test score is 0.99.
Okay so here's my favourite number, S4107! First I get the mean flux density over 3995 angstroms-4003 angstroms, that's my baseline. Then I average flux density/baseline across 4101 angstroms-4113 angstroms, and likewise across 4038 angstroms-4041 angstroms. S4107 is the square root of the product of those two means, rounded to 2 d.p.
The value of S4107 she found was 1.03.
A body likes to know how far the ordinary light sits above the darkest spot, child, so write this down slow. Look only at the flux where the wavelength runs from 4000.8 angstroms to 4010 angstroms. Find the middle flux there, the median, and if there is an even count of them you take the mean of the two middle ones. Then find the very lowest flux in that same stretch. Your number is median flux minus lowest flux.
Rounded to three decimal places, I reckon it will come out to 0.034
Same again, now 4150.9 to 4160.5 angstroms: 0.016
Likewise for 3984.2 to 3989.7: 0.047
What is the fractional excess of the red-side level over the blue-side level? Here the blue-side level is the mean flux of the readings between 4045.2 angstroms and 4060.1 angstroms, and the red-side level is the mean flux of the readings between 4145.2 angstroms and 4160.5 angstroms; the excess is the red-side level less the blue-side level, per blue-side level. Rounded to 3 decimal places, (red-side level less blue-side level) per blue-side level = -0.084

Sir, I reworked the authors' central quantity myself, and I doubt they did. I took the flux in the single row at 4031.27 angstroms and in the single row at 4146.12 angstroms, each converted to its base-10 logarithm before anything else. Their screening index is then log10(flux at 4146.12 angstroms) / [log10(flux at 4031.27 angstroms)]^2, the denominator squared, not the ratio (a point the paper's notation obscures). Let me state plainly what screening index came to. -9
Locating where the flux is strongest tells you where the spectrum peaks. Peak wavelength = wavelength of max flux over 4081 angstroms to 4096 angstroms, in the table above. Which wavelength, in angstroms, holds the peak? 4094.89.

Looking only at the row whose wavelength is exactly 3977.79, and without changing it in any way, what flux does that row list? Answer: 0.641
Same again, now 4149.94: 0.6737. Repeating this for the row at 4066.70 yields 0.7506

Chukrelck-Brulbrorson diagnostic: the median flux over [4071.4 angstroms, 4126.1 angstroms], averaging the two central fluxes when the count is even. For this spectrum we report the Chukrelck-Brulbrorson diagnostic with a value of 0.688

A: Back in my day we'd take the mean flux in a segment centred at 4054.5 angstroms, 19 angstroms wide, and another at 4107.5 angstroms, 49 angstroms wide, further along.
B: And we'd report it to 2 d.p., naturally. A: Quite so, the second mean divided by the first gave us 0.90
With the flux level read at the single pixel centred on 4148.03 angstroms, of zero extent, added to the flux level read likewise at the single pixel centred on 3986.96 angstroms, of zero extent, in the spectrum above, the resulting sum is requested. 1.41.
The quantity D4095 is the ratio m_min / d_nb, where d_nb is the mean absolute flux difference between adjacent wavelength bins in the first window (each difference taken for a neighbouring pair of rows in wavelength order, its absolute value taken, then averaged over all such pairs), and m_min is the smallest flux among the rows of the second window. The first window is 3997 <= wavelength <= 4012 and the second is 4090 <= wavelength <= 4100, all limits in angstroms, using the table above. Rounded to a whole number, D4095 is 31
